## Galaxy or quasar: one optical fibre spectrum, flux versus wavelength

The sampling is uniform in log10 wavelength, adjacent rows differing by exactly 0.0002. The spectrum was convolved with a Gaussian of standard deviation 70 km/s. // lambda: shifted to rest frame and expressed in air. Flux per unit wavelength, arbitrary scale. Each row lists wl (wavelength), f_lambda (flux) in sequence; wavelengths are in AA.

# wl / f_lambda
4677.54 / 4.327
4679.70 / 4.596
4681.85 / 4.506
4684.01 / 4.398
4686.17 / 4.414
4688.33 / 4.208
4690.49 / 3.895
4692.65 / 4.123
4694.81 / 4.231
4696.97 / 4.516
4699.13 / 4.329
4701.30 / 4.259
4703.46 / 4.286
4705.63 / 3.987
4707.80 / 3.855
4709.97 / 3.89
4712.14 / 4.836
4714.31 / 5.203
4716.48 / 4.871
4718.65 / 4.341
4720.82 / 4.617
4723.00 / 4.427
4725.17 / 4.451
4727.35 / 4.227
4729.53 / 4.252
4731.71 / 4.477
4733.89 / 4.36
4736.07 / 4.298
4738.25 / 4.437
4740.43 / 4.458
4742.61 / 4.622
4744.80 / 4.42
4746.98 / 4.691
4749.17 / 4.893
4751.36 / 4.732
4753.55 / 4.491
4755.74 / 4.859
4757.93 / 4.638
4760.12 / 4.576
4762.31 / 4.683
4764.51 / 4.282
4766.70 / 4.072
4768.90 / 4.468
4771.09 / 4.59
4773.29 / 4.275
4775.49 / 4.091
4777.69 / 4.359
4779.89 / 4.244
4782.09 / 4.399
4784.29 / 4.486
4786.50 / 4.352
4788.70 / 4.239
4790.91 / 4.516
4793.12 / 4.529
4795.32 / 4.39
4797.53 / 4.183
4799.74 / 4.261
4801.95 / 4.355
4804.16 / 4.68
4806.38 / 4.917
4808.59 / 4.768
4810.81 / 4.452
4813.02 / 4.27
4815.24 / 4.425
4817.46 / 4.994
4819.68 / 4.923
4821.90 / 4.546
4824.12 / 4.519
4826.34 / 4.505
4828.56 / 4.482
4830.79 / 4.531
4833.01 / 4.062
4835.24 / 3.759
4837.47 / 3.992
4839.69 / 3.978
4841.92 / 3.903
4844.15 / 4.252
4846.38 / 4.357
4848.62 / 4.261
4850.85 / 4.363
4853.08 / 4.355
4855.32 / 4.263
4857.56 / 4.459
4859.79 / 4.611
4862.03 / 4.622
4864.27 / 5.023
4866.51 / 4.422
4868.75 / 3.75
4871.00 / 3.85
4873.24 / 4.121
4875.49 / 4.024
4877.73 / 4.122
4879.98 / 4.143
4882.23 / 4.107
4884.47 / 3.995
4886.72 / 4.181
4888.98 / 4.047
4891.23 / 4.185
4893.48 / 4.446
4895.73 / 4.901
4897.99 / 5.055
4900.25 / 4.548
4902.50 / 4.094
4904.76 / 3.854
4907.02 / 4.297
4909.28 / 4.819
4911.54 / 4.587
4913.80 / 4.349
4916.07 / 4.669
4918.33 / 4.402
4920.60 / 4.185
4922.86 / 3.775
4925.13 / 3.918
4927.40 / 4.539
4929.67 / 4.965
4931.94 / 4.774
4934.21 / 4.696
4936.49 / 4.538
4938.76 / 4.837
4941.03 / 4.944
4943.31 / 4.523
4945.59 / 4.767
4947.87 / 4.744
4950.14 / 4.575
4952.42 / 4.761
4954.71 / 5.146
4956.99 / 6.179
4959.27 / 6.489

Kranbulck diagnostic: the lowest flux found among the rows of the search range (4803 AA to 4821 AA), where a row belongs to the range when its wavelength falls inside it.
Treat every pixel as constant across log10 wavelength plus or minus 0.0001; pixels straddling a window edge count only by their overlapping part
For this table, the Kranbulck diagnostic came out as 4.27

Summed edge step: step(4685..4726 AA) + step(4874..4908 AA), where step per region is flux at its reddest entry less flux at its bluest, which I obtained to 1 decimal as 0.3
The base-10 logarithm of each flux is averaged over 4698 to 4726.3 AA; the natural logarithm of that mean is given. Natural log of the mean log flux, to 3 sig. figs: -0.442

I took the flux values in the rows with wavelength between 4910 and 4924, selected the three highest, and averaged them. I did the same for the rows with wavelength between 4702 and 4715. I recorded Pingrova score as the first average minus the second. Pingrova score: -0.2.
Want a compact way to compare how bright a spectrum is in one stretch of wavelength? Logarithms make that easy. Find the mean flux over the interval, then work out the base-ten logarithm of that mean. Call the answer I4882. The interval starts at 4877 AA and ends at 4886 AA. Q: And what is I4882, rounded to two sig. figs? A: 0.61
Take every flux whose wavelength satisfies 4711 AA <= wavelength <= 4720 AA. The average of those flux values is 4.81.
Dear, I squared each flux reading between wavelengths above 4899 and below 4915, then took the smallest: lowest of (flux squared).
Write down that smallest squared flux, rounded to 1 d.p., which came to 14.9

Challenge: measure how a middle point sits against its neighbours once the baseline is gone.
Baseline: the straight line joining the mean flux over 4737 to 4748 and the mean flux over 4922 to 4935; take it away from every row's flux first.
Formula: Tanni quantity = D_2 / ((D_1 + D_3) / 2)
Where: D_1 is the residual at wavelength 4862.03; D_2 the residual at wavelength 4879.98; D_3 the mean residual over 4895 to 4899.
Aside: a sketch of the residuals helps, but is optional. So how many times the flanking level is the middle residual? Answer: -1.0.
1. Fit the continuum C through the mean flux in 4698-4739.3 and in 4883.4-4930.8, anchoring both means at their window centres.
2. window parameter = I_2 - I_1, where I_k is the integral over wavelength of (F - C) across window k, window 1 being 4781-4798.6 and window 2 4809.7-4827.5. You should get 3.5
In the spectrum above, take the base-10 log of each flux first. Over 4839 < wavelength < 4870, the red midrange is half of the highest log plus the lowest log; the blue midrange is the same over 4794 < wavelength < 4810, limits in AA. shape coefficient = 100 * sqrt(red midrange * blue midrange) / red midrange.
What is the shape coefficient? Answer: 101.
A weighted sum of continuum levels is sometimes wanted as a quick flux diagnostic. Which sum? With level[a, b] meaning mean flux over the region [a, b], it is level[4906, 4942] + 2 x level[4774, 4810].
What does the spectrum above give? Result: 13.4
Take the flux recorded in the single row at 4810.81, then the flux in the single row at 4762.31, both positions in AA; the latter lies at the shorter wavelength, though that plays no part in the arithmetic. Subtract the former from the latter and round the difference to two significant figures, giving 0.23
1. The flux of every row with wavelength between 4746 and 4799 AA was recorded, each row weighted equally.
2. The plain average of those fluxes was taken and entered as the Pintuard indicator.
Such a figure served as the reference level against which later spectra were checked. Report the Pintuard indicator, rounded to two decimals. 4.46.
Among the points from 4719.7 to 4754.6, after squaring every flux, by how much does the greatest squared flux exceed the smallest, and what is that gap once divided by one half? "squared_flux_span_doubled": 12.1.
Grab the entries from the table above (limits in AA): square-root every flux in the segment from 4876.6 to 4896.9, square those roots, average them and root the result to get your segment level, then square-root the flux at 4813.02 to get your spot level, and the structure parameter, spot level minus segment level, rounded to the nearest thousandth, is 0.008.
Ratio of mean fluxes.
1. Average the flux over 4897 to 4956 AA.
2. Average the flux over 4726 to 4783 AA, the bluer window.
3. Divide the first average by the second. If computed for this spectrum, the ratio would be 1.02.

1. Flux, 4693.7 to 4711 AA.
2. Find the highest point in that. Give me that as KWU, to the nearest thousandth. 4.516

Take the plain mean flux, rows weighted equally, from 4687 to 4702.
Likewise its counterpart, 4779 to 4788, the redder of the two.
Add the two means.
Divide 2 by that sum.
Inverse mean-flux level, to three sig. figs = 0.233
